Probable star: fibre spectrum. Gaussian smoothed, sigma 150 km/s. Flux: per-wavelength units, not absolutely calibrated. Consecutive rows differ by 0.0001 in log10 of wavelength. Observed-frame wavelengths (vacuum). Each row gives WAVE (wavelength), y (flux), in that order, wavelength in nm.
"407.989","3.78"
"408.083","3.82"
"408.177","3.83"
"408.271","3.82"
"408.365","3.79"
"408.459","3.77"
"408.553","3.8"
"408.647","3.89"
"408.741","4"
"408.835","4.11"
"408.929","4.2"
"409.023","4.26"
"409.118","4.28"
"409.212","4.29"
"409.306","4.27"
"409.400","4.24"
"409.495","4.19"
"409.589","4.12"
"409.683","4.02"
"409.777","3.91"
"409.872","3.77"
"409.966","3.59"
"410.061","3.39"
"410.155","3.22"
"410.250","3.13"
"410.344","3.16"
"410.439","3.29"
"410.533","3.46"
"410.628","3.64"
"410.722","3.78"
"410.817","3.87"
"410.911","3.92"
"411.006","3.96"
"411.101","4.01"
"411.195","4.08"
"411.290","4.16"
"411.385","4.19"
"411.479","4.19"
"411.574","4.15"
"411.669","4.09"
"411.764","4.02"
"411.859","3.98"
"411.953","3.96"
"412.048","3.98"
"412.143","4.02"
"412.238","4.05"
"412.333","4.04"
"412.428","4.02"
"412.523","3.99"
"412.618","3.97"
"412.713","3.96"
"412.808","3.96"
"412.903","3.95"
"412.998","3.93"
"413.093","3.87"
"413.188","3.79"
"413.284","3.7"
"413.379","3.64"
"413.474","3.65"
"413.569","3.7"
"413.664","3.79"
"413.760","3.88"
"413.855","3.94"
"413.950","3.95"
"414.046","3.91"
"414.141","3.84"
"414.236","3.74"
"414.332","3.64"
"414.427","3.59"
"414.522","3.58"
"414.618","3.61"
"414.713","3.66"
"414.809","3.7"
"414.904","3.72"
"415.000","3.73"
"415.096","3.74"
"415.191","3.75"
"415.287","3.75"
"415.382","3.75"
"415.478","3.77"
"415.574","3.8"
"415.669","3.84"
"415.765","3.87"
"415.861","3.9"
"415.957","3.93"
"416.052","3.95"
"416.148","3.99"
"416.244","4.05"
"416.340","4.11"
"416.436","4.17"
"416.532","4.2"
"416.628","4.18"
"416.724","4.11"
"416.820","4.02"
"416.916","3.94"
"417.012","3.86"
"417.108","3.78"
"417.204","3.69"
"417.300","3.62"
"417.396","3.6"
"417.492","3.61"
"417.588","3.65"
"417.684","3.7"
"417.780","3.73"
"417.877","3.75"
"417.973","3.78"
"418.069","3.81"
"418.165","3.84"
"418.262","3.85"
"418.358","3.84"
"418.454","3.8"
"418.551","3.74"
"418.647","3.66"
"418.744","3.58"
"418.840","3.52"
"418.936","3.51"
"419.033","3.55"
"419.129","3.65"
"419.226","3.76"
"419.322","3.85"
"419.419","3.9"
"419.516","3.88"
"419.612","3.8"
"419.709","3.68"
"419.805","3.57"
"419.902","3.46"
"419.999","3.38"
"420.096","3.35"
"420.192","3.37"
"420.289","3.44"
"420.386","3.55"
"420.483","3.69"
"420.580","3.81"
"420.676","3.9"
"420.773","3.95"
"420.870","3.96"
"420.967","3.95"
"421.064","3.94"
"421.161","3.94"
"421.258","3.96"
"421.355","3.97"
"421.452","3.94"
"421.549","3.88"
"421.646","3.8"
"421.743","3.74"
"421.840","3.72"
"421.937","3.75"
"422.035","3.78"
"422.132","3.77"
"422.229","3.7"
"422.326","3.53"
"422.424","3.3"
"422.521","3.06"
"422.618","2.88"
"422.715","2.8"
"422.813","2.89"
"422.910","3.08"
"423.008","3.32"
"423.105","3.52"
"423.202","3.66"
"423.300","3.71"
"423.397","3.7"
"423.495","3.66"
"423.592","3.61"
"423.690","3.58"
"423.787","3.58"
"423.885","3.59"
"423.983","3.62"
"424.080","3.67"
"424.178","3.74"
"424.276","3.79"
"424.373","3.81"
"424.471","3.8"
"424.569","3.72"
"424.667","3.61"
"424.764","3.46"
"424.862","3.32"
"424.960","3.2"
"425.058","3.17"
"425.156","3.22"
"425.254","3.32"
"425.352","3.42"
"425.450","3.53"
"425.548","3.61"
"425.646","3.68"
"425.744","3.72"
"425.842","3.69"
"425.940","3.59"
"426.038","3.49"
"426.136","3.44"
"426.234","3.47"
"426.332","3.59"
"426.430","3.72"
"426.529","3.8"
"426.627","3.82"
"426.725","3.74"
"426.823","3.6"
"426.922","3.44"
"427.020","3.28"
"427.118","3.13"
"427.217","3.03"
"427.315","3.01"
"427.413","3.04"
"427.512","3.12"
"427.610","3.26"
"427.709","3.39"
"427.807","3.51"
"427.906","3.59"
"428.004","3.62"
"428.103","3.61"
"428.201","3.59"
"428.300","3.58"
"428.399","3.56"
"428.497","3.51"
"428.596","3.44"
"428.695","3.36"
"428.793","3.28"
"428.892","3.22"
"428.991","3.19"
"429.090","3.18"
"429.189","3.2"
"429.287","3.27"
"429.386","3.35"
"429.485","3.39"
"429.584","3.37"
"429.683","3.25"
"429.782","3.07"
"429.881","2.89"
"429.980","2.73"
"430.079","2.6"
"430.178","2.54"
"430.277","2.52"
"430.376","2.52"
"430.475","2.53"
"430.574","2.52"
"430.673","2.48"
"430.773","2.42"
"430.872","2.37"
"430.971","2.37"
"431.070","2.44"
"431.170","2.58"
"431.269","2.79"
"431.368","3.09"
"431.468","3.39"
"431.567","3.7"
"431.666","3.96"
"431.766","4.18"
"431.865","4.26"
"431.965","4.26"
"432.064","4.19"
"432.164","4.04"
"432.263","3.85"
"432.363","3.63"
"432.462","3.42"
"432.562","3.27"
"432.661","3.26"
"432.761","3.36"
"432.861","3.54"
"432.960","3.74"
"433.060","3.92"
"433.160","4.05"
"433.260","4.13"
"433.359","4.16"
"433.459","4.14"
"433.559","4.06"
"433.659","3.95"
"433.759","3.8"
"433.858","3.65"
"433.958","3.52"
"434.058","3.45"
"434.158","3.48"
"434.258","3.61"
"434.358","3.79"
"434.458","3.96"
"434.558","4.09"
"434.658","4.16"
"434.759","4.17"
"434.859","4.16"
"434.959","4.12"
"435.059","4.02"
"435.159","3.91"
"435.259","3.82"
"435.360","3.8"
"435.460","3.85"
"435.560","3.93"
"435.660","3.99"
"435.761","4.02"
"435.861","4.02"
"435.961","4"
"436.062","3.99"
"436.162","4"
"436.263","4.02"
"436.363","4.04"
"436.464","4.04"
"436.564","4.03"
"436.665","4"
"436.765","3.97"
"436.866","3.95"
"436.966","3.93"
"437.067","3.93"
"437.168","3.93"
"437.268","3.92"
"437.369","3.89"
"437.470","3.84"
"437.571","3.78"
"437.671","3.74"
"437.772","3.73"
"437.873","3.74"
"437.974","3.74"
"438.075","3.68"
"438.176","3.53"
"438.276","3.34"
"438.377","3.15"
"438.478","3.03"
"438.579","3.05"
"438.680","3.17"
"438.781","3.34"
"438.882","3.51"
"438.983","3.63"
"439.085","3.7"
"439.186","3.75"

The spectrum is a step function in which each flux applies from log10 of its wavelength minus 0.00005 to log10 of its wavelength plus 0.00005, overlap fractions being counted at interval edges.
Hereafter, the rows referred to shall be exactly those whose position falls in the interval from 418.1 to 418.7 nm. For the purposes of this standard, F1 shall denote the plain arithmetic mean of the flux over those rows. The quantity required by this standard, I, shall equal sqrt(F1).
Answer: 1.95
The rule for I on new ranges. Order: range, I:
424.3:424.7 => 1.93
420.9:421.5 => 1.99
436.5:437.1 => 1.99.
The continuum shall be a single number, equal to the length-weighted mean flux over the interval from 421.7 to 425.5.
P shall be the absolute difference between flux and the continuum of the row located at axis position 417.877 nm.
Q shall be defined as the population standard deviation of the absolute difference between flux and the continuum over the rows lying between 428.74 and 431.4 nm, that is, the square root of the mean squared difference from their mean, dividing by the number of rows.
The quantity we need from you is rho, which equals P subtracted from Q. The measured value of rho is 0.11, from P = 0.26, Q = 0.363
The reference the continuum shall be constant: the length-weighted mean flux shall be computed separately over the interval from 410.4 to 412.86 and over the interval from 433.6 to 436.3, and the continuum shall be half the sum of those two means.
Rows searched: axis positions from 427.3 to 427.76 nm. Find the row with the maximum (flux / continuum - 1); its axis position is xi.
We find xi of 427.709 nm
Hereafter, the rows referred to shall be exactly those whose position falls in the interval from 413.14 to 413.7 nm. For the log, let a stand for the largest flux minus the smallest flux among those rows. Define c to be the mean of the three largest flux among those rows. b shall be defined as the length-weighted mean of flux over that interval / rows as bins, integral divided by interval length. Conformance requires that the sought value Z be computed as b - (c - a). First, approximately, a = 0.15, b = 3.71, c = 3.76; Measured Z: 0.10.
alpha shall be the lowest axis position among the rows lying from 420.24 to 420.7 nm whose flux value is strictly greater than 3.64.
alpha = 420.483 nm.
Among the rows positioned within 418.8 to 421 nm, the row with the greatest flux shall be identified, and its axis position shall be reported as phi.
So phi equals 420.870 nm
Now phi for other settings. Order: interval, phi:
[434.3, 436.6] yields 434.759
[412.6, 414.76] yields 412.618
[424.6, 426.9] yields 426.627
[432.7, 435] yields 434.759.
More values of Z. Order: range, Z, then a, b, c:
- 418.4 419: 0.19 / 0.29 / 3.63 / 3.73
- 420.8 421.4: 0.02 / 0.03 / 3.95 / 3.96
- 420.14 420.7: 0.35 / 0.53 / 3.62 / 3.80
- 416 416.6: 0.17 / 0.25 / 4.08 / 4.16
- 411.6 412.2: 0.10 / 0.13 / 4.01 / 4.04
